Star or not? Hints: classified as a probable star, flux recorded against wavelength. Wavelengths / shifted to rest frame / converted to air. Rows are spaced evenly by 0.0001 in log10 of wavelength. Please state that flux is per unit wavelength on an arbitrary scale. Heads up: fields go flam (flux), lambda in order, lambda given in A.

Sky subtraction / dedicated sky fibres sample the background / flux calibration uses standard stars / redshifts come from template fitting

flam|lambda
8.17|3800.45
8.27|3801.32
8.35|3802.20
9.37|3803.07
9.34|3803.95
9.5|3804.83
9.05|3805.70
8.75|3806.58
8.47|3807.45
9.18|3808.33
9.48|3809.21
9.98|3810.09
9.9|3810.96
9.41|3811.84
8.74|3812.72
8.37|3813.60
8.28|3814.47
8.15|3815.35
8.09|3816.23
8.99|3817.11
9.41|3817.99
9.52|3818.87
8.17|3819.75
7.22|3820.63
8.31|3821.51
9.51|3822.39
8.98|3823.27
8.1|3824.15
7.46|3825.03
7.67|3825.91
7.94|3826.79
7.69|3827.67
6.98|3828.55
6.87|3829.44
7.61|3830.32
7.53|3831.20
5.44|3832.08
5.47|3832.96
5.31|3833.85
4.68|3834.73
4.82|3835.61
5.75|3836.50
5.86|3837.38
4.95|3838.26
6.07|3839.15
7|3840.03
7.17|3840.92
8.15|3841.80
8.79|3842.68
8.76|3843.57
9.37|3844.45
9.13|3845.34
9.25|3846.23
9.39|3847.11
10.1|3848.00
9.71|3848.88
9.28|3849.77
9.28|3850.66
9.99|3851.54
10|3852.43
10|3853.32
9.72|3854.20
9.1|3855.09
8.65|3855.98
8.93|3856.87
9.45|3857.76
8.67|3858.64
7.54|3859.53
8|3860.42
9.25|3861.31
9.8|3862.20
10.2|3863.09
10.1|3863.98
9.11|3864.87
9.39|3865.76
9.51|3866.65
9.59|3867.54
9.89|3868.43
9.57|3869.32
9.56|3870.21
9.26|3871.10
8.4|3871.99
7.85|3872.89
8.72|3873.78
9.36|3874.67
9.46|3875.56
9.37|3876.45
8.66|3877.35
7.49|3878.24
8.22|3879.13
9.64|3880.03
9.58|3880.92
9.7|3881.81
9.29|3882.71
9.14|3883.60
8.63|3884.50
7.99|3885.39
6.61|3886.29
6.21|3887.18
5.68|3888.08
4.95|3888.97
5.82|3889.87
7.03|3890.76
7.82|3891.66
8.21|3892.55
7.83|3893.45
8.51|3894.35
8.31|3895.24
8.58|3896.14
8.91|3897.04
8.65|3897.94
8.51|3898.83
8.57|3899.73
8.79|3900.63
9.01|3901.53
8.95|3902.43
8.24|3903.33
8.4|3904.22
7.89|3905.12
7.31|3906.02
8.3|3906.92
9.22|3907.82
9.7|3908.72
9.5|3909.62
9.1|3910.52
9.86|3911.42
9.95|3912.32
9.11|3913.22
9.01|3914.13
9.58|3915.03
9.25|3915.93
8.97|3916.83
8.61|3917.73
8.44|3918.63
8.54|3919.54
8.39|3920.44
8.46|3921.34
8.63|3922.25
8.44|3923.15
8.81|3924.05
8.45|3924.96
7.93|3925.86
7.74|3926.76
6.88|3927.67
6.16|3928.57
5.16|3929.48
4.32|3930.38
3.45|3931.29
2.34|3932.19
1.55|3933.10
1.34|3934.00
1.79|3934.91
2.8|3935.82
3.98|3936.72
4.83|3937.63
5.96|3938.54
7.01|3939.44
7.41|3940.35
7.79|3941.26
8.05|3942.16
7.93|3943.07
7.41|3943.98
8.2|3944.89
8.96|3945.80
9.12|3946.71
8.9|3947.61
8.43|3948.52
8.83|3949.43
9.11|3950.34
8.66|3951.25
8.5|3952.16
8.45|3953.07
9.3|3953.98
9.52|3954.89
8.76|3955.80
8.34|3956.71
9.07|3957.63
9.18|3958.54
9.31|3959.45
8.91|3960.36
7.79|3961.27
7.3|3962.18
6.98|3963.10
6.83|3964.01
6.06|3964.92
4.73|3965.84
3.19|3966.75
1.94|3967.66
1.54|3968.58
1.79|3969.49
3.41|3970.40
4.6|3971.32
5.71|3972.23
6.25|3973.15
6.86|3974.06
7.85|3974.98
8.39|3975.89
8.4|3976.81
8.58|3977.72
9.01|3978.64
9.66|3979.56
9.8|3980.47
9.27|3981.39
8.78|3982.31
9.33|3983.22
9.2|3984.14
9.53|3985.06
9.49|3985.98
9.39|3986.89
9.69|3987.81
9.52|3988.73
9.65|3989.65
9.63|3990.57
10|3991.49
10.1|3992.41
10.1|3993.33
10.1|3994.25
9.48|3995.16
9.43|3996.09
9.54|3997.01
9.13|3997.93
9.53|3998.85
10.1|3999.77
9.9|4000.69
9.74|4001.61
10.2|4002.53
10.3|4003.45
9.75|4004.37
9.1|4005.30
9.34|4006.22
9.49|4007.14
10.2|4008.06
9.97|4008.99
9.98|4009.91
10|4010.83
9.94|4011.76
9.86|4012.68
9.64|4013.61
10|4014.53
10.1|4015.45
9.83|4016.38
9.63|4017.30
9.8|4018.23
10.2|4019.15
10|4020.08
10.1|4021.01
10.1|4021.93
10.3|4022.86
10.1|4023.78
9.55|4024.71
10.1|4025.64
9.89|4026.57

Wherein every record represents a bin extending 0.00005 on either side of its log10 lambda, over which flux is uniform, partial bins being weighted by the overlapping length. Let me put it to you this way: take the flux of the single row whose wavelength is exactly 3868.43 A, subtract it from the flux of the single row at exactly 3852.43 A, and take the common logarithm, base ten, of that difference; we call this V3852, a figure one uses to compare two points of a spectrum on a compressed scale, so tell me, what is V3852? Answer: -1.0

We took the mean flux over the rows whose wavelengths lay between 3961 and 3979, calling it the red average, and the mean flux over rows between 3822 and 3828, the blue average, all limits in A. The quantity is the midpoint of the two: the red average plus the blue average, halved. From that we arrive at 7.0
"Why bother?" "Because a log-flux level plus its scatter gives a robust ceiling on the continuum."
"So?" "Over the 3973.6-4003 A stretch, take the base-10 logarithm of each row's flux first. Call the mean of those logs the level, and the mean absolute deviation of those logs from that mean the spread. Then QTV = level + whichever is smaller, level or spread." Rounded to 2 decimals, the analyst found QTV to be 0.99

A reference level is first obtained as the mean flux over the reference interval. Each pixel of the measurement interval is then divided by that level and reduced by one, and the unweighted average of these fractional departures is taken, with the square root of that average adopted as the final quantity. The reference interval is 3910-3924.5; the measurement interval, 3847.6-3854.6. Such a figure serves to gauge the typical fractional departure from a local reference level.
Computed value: 0.301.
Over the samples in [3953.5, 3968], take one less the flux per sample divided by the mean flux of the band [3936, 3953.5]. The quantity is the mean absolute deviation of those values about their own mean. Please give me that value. 0.23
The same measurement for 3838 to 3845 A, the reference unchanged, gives 0.16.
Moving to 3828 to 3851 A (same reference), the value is 0.20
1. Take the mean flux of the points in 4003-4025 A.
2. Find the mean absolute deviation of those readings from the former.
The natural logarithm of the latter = -1.4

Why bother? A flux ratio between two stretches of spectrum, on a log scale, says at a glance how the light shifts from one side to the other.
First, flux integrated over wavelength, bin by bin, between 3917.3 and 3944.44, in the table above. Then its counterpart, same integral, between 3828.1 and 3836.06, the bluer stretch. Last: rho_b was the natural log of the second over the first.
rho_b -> -1.3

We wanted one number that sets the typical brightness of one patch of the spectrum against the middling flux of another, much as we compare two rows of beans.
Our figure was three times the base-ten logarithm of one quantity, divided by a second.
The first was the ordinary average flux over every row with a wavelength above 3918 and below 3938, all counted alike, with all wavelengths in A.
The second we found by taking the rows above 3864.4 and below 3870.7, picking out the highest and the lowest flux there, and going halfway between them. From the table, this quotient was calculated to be 0.24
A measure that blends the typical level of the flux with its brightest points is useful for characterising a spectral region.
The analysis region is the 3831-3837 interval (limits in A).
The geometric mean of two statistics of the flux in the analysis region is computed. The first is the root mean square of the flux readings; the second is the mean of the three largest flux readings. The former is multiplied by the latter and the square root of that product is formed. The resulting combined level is 5.9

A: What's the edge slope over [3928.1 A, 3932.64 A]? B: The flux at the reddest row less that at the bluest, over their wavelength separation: -1.1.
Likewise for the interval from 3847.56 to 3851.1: -0.3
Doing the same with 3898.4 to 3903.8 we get -0.1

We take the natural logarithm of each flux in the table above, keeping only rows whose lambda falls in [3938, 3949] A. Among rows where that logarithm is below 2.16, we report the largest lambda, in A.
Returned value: 3948.52 A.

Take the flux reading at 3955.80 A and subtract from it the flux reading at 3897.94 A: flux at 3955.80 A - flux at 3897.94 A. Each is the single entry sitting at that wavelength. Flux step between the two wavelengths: 0.1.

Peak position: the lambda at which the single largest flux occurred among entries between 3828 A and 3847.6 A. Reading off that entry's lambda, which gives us 3847.11 A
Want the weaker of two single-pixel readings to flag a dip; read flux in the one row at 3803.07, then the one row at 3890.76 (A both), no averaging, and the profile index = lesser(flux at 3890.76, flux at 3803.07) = 7.0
